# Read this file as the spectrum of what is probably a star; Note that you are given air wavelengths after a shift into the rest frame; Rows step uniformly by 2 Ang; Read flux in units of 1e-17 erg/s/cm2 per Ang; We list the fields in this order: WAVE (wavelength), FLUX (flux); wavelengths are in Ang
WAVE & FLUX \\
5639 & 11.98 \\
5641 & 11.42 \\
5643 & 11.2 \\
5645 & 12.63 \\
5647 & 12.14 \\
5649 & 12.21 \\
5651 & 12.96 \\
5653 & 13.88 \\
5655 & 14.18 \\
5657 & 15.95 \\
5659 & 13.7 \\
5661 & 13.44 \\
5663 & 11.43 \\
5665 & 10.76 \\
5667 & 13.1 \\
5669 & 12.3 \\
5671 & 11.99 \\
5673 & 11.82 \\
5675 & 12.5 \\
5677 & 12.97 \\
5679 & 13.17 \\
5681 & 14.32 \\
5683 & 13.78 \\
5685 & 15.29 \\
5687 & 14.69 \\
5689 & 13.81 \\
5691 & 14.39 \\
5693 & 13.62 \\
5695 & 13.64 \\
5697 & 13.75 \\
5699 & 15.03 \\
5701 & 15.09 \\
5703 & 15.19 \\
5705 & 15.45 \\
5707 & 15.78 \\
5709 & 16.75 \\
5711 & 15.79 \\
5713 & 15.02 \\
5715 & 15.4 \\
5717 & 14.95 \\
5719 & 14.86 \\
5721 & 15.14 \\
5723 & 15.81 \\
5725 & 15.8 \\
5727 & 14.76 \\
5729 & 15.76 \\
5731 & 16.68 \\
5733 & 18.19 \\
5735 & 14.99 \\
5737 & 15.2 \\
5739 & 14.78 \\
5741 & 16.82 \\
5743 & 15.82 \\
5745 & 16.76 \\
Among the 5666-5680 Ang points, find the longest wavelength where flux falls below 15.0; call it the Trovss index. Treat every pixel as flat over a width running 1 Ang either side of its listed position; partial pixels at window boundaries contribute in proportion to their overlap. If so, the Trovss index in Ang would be 5679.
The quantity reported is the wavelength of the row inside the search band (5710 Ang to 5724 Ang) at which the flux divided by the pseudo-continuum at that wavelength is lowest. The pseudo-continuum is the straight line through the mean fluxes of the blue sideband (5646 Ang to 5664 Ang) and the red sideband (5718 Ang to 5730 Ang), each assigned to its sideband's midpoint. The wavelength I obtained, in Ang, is 5719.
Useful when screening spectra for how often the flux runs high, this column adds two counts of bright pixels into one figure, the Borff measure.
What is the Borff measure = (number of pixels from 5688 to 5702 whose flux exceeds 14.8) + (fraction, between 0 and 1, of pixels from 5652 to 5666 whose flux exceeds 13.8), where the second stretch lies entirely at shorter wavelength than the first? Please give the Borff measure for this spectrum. 2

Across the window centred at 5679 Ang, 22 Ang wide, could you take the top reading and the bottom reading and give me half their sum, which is 13.6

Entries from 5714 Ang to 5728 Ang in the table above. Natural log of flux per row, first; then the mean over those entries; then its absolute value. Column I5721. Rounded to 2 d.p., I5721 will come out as 2.72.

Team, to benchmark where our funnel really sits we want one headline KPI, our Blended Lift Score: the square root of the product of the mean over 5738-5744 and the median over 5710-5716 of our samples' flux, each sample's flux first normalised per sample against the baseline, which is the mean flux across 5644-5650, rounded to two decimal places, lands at 1.27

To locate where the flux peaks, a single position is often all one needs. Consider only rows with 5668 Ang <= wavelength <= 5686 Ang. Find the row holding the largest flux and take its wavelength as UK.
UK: 5685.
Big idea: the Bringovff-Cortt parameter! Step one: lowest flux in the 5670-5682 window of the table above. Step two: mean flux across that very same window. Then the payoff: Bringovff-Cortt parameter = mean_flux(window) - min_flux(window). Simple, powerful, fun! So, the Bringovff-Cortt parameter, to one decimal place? 1.0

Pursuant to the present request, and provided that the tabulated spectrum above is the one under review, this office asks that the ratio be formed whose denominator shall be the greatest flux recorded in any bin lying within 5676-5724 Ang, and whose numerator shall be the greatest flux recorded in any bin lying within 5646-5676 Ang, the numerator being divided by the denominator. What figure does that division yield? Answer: 0.952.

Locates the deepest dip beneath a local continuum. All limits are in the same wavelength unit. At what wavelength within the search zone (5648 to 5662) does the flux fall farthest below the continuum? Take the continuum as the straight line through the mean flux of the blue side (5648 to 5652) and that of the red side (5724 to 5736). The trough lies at 5649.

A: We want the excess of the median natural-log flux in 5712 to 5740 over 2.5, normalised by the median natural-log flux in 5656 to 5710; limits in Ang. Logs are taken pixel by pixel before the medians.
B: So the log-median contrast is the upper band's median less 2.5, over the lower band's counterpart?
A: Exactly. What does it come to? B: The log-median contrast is 0.084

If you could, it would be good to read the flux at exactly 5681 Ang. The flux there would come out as 14.32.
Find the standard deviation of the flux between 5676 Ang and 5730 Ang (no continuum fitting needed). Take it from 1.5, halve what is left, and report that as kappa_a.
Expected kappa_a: 0.29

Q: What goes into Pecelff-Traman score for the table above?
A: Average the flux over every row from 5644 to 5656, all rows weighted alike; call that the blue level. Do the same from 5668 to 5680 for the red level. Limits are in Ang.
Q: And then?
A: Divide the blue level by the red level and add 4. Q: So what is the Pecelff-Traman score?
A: 5.04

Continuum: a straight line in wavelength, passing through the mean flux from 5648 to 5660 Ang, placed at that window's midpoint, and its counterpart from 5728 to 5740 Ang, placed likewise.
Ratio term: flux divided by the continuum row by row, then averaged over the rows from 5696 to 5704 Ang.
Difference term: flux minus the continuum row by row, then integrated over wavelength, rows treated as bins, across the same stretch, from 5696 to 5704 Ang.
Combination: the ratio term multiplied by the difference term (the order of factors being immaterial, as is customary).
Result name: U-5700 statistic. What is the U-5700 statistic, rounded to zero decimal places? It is -2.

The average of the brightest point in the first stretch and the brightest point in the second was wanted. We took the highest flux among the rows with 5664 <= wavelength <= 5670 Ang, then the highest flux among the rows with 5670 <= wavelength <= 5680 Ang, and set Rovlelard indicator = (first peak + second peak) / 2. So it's 13.1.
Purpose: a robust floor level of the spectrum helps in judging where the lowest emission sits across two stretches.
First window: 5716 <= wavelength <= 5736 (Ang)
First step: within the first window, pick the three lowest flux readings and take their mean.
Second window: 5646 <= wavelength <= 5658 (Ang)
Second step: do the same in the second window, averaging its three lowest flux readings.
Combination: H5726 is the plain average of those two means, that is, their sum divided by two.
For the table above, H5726 13.6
